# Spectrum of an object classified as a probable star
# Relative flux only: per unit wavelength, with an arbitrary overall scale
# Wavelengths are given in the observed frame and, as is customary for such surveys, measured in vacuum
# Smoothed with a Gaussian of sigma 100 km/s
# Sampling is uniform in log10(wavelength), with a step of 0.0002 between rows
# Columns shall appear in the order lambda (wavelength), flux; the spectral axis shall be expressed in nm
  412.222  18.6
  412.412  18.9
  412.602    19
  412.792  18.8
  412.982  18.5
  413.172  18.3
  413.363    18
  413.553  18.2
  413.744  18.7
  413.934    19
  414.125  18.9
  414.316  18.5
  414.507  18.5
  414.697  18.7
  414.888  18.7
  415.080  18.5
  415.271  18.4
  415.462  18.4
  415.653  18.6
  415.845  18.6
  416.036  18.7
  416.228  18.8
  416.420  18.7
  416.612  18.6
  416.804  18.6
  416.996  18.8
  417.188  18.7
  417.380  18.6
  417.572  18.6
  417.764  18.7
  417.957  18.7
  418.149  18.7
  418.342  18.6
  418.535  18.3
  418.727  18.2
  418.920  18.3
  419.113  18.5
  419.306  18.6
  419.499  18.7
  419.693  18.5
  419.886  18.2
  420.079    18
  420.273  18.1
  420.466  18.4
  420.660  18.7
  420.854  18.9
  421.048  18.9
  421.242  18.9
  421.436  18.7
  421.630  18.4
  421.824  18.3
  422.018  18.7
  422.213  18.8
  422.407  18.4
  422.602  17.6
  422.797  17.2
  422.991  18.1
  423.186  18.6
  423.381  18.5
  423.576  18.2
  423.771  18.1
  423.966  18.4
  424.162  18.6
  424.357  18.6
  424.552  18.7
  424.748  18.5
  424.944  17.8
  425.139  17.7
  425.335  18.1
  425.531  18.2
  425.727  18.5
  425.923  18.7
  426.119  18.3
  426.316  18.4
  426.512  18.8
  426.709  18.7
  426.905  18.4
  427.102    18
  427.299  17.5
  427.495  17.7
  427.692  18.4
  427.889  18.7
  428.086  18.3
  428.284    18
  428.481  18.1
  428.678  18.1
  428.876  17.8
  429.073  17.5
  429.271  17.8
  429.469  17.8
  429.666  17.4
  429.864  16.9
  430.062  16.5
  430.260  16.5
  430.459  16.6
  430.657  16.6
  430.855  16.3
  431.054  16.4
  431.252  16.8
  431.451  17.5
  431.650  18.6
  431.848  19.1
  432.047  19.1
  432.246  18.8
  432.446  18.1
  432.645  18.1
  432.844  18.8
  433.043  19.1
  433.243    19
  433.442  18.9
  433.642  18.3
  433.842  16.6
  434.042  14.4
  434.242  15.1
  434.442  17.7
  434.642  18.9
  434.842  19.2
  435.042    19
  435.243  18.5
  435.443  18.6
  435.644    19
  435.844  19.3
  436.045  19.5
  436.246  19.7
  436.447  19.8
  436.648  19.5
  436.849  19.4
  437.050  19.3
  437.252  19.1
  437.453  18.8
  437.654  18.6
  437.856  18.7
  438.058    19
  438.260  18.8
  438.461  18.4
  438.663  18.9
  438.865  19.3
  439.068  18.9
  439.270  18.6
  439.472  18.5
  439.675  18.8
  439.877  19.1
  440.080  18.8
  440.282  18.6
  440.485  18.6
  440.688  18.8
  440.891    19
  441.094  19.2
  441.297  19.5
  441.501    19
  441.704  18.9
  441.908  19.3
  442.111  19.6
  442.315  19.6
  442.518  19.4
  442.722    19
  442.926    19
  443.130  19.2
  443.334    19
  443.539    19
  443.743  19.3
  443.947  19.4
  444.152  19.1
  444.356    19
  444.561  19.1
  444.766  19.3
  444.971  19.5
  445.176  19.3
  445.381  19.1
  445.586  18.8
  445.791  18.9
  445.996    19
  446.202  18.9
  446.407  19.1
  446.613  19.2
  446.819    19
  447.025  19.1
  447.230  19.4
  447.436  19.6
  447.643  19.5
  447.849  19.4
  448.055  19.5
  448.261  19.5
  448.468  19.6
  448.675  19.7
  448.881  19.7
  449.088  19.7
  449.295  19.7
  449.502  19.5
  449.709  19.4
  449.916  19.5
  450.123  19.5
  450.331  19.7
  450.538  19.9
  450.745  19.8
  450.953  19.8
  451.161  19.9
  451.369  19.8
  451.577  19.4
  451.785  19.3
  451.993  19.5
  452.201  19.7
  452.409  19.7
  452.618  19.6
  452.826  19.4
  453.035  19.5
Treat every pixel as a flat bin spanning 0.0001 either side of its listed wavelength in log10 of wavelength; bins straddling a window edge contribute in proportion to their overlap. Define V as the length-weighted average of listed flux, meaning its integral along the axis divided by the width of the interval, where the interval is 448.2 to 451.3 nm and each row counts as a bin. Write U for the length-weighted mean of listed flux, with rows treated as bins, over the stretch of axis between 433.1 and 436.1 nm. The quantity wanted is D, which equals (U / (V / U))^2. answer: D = 279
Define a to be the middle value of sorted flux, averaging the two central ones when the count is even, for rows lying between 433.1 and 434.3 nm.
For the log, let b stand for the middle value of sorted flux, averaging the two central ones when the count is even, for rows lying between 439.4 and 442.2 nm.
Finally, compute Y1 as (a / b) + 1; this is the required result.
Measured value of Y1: 1.92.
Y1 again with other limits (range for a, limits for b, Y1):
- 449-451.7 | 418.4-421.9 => 2.07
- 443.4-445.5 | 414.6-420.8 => 2.03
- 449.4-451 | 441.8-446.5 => 2.03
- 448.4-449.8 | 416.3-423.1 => 2.06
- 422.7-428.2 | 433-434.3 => 2.01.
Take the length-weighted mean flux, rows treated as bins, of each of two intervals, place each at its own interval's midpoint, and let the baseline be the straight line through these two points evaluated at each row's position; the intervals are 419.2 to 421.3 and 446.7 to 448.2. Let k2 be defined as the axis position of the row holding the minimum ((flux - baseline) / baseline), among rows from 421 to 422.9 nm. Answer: 422.797 nm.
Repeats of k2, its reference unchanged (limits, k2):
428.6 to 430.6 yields 430.260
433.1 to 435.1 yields 434.042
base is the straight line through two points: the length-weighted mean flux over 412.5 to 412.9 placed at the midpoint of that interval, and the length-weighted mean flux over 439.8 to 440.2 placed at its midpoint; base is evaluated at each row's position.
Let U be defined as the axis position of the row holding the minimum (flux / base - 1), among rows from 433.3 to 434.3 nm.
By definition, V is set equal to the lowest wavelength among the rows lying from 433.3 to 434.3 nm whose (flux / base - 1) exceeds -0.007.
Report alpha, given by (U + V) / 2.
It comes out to 433.74 nm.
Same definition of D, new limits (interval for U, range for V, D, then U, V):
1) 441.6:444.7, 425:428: 407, 19.2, 18.27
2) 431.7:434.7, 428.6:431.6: 358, 18.0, 17.11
